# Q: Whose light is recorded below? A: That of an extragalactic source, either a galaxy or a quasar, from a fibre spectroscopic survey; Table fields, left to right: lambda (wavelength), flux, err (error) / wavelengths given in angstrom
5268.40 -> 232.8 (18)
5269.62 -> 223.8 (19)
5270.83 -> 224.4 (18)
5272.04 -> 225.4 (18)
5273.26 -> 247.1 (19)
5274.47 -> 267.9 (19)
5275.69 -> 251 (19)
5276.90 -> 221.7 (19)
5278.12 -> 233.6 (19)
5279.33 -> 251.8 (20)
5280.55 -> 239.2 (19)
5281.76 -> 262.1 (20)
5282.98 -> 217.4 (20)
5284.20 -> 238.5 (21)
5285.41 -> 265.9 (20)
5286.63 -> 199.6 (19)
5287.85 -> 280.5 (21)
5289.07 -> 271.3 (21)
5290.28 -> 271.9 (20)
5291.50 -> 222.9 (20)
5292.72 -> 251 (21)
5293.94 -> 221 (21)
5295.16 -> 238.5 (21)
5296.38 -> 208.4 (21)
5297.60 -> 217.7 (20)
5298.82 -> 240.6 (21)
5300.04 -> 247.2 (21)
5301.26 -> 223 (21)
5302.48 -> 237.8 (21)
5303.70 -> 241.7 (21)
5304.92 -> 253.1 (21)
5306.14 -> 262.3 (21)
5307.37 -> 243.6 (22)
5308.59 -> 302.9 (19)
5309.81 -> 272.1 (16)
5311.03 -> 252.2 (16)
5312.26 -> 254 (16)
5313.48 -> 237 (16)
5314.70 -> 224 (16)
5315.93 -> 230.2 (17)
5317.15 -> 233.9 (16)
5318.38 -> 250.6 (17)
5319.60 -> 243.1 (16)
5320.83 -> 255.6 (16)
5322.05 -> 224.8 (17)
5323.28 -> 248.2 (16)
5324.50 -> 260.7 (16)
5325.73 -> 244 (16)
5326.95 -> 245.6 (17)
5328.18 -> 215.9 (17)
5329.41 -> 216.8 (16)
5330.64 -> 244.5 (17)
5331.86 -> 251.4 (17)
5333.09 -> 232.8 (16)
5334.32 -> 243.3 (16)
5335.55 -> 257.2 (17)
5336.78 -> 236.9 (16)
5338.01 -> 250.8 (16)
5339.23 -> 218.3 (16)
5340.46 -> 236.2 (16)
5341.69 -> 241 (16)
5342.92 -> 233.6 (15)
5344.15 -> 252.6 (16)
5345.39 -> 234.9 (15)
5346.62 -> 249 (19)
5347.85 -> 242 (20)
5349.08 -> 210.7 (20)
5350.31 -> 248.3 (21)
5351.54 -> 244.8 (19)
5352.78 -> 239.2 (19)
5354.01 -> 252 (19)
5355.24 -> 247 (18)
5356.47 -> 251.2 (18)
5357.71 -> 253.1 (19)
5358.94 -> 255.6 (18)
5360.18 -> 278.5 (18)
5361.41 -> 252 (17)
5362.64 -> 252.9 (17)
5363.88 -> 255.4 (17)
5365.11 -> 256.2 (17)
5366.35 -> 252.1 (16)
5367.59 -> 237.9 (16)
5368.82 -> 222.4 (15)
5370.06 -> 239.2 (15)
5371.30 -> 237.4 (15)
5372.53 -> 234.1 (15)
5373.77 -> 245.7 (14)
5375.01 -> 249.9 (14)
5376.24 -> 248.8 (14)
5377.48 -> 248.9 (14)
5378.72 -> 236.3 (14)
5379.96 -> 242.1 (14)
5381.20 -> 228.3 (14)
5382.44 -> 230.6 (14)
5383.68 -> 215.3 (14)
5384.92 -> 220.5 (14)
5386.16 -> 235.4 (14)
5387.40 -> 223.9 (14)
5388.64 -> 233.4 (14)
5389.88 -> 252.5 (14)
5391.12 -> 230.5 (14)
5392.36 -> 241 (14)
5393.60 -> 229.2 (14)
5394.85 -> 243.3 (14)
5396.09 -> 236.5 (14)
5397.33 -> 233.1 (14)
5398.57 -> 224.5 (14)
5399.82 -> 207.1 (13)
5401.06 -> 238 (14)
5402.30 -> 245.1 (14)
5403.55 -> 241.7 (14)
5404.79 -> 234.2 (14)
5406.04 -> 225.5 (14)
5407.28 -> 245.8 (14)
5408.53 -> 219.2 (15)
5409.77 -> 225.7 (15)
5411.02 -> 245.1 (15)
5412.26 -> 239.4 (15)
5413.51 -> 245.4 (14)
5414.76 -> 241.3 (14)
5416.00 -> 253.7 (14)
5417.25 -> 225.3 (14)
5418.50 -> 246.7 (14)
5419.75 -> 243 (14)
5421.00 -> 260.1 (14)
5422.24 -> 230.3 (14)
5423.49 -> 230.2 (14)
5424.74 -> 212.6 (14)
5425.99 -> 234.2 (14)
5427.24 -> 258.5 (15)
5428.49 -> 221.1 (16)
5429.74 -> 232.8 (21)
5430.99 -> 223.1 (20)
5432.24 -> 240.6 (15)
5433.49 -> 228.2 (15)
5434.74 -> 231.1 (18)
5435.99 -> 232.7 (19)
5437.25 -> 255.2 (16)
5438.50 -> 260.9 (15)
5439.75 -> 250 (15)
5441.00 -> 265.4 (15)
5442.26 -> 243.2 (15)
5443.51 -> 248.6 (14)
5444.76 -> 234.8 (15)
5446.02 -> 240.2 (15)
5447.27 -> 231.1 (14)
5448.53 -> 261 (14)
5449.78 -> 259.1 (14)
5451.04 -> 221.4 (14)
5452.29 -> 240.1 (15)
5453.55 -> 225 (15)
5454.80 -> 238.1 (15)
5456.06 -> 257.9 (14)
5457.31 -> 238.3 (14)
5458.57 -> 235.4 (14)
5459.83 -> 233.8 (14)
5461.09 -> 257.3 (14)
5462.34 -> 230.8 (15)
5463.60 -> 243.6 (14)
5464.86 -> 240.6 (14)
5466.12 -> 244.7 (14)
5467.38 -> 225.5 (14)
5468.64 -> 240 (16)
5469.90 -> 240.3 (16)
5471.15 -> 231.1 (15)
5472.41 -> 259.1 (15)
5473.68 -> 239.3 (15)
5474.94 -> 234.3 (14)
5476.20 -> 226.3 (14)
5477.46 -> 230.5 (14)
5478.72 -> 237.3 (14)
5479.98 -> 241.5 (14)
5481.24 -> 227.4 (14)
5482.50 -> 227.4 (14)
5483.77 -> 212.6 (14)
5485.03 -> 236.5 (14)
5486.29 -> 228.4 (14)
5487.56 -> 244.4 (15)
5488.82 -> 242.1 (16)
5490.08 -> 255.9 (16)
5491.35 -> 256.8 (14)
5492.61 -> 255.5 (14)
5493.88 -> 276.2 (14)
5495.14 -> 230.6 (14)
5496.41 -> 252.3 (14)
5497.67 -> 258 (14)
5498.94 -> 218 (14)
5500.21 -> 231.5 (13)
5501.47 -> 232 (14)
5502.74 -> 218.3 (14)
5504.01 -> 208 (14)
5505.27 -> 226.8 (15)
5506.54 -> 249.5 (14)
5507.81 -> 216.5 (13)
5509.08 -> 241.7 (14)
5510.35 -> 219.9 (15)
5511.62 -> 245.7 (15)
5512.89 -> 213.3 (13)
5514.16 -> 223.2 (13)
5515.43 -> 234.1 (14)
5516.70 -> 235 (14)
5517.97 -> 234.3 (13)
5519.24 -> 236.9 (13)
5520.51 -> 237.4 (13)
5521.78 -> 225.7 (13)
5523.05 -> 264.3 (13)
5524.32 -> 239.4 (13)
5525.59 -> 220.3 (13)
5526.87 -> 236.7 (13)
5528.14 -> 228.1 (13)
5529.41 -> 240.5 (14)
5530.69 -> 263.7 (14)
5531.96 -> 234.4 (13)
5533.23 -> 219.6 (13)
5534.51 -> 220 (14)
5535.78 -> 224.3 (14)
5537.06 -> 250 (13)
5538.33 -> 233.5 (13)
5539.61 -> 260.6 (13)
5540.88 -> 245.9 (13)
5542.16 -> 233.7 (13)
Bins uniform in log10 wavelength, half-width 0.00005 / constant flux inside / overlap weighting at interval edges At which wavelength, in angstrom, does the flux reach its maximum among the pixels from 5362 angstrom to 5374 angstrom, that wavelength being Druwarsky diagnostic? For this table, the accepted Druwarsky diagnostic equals 5365.11 angstrom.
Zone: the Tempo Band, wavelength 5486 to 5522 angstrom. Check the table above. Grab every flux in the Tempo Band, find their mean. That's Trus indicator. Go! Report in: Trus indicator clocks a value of 236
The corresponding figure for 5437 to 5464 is 244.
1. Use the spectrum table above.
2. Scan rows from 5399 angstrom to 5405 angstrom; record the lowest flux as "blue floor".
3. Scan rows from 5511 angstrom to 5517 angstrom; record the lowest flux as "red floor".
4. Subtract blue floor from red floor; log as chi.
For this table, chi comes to 6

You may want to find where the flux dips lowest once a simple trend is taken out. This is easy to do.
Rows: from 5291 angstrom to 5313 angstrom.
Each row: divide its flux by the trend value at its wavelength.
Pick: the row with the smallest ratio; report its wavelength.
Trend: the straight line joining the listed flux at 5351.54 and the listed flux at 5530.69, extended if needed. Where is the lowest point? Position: 5296.38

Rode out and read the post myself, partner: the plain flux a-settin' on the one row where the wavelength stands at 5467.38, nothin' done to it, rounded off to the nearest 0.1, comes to 225.5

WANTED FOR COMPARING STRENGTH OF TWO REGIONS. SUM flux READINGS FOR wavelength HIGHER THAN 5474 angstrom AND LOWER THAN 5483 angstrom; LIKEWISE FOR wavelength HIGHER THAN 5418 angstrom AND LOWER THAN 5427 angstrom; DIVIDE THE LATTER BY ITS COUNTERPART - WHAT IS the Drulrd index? 1.02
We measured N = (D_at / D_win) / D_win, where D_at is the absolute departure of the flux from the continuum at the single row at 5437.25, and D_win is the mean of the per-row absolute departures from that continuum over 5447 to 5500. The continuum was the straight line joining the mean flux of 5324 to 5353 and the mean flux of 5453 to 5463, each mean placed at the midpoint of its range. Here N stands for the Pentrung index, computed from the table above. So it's 0.14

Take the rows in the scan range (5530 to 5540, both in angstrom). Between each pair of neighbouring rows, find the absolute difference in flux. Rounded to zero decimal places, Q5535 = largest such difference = 29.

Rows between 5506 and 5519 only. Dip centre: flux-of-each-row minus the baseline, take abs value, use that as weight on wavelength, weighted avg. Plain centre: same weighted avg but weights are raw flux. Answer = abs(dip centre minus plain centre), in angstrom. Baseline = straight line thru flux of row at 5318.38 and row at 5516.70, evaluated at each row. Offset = 1.7 angstrom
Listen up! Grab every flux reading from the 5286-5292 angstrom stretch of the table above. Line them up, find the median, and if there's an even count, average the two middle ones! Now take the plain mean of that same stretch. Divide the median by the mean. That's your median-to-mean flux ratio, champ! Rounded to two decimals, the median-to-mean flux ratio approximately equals 1.09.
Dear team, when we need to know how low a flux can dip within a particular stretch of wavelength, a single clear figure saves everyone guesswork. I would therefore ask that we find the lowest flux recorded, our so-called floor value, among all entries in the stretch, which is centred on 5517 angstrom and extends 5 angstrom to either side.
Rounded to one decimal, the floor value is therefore 213.3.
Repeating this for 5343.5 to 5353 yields 210.7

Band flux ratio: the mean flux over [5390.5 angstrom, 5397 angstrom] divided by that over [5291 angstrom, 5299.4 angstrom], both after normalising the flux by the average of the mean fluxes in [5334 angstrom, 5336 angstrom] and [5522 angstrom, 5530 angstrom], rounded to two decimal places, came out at 1.03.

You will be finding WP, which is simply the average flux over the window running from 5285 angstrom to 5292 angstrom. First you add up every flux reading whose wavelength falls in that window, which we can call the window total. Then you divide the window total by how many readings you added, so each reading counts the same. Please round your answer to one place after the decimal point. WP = 252.0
